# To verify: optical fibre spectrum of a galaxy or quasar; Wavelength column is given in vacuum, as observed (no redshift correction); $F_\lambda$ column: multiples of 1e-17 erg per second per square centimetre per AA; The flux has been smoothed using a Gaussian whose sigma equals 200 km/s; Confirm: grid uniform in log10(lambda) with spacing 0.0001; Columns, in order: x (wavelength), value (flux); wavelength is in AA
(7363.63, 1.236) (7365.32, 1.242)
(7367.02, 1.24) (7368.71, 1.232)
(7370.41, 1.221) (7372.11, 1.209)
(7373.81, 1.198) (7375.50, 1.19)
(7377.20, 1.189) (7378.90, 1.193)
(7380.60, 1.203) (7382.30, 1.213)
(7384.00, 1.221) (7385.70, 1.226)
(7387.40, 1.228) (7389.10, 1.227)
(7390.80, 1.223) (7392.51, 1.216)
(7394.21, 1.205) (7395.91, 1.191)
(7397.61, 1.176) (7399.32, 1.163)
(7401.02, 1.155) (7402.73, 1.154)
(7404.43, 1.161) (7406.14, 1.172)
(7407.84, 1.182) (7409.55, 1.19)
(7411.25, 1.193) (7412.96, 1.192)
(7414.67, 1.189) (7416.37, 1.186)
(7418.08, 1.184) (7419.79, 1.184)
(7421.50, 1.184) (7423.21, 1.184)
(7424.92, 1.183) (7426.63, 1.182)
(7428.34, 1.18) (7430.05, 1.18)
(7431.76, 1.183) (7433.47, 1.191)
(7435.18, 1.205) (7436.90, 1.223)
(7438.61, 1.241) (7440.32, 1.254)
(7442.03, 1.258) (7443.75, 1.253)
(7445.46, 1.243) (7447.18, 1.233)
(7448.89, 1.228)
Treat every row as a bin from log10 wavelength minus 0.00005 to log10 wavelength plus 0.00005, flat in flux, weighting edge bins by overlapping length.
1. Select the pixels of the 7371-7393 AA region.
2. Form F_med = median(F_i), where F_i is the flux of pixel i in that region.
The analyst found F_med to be 1.21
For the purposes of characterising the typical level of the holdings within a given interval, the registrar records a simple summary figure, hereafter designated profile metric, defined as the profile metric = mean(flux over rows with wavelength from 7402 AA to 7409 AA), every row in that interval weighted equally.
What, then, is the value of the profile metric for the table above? 1.17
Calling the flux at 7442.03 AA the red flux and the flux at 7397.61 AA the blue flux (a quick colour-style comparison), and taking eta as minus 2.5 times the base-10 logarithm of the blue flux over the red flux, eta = 0.073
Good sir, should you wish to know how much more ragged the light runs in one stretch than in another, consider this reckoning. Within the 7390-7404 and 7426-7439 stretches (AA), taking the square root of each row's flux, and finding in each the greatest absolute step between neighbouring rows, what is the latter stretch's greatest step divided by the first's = 1.18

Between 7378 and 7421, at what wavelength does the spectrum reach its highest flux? 7387.40 AA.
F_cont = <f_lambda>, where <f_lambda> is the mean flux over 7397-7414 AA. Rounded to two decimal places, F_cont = 1.17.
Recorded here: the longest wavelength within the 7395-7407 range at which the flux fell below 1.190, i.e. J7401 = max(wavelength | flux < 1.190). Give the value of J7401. 7406.14 AA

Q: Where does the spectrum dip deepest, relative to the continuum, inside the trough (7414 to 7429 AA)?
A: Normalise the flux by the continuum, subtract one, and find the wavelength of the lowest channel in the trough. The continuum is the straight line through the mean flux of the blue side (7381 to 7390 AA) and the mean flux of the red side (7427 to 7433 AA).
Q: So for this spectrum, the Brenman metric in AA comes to 7418.08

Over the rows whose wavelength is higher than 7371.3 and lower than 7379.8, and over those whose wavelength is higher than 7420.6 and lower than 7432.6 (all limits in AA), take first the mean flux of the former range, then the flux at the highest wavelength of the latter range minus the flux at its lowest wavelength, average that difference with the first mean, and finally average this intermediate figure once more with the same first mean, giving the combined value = 0.897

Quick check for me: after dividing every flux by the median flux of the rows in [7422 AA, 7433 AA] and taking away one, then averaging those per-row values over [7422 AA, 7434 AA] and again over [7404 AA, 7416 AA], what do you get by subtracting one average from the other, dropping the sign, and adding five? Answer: 5.000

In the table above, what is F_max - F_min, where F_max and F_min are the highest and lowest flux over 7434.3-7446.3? 0.05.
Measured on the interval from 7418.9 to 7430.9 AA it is 0.00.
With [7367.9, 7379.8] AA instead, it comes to 0.04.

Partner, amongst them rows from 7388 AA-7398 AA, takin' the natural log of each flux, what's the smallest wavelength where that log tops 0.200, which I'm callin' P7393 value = 7389.10 AA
